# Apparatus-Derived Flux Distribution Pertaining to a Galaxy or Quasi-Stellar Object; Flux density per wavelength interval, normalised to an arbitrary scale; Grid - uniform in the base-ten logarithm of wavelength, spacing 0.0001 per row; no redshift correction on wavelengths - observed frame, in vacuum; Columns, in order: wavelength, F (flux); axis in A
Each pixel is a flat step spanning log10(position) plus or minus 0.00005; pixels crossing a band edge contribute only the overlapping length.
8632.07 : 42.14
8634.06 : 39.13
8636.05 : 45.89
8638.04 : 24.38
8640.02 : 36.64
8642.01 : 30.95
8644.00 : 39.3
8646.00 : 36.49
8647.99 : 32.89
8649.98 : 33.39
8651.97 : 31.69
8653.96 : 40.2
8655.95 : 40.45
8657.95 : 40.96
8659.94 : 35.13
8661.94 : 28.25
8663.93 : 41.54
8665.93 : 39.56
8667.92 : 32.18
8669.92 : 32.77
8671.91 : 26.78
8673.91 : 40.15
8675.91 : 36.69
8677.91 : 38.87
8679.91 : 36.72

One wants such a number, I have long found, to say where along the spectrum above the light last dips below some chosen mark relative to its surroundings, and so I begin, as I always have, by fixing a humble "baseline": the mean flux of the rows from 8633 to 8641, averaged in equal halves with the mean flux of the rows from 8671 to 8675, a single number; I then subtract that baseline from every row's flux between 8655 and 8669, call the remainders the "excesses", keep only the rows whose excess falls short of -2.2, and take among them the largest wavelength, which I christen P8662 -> 8667.92 A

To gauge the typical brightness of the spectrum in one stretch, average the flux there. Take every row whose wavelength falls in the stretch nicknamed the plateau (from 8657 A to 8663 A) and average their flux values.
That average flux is 34.8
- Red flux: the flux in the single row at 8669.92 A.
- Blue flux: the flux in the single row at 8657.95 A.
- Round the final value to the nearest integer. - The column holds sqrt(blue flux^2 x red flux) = 234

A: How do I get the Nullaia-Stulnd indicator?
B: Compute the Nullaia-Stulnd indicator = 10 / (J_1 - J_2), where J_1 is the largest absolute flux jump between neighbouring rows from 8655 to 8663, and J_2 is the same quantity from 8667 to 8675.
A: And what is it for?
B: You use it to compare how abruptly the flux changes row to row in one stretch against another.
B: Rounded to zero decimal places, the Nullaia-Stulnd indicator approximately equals -2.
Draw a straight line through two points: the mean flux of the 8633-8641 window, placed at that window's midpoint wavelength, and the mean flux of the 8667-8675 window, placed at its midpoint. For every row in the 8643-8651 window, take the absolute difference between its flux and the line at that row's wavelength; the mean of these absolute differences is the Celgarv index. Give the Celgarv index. 2.2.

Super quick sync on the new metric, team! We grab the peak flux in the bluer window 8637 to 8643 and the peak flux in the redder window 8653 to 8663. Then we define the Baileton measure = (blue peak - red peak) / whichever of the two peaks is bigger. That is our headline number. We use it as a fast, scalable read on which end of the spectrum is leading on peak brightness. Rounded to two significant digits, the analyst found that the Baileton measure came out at -0.11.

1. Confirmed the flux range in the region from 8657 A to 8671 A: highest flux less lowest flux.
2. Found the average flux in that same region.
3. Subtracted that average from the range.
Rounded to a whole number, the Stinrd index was -22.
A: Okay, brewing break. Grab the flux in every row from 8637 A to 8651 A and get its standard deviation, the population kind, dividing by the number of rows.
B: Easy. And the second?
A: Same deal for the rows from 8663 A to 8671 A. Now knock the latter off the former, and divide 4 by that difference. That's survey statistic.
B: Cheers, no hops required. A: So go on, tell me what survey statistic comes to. 10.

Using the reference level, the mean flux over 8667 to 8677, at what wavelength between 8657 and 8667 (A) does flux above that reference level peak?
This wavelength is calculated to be 8663.93 A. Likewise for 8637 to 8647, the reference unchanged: 8644.00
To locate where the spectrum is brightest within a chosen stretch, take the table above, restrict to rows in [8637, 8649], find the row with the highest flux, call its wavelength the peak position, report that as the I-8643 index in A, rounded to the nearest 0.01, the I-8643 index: 8644.00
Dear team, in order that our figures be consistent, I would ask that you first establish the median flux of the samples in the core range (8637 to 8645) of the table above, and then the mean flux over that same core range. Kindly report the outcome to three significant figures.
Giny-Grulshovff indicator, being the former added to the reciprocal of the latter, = 33.8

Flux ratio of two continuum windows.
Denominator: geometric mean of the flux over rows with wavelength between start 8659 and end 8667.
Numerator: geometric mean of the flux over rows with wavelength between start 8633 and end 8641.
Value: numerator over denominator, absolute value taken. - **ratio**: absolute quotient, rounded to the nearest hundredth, 1.00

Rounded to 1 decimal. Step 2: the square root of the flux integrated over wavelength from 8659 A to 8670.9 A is 20.4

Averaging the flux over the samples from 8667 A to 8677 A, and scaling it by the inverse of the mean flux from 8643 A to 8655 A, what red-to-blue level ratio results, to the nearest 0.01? 0.95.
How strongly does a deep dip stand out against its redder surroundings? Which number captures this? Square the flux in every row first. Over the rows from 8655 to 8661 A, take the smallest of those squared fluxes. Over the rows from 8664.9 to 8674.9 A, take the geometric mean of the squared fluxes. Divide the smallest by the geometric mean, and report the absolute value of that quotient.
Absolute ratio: 1.1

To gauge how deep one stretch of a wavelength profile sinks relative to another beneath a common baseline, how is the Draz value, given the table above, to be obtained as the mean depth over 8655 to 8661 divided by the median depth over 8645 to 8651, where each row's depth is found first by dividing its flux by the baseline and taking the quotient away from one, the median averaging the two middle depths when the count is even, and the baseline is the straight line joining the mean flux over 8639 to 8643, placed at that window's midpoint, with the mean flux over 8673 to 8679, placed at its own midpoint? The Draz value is -1.6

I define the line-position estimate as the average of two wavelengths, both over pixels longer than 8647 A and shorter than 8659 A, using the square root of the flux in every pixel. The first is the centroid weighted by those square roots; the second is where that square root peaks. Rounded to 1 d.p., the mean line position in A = 8655.5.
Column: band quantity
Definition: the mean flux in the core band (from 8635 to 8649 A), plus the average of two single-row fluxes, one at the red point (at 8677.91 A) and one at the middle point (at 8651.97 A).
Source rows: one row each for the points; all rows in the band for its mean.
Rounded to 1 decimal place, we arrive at 70.5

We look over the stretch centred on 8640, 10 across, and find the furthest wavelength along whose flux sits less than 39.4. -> 8644.00 A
